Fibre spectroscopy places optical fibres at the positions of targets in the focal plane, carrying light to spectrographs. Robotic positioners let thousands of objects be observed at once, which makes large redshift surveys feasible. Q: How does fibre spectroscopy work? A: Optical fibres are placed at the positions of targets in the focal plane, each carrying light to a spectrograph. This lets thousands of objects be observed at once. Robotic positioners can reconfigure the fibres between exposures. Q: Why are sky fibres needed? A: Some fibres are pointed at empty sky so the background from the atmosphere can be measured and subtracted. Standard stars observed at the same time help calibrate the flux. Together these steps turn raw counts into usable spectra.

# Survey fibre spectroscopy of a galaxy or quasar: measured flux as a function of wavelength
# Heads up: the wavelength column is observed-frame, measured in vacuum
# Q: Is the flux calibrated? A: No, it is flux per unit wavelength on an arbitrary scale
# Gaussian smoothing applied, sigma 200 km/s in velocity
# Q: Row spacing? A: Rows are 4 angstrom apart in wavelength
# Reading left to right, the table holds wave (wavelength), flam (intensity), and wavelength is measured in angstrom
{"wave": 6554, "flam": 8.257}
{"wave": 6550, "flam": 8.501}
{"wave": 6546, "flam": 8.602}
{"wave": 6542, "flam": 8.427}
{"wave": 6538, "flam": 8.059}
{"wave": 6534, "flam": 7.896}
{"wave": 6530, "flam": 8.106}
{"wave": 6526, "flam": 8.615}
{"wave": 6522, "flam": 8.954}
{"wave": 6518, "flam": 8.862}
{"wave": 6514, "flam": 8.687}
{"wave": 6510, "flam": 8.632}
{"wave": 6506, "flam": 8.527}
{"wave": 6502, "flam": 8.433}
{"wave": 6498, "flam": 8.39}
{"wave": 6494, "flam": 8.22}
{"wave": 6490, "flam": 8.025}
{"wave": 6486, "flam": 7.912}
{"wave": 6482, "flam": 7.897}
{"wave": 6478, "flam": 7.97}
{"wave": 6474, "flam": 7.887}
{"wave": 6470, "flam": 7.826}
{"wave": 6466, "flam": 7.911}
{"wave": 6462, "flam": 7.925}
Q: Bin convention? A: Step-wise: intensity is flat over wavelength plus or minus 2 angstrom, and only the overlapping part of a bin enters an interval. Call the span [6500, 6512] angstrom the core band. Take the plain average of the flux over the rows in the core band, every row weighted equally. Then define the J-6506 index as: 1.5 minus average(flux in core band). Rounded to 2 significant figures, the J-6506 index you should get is -7.0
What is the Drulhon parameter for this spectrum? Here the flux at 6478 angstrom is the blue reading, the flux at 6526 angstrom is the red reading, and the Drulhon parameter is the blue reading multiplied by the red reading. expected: 69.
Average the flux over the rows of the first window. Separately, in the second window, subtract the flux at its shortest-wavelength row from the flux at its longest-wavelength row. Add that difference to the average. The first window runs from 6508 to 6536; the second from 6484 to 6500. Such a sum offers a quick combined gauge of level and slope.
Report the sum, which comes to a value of 9.01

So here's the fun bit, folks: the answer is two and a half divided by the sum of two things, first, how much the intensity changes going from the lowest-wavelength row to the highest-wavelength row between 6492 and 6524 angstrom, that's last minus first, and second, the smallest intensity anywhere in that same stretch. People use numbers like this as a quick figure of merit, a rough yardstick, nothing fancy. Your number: 0.279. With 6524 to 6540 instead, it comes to 0.341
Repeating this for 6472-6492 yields 0.312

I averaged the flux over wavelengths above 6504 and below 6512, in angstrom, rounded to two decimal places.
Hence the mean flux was 8.58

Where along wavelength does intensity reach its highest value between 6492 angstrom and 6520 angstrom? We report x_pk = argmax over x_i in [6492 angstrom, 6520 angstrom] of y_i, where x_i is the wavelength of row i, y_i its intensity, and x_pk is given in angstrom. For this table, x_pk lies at 6518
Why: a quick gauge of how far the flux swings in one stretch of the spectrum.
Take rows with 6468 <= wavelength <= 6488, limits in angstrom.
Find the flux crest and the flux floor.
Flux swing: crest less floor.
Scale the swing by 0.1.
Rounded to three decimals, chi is 0.014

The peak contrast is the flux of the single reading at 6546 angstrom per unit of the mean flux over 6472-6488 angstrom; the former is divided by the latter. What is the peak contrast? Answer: 1.09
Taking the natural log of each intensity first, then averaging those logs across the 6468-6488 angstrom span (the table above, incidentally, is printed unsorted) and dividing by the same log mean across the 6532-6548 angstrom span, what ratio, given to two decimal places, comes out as 0.98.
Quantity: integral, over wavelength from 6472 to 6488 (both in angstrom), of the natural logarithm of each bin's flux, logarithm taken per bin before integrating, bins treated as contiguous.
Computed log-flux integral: 33.1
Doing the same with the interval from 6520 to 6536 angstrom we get 34.0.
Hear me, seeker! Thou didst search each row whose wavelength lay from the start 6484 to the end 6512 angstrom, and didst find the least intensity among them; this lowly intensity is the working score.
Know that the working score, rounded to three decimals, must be 7.912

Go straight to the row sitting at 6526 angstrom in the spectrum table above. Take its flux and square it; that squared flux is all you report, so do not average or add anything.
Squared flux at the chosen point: 74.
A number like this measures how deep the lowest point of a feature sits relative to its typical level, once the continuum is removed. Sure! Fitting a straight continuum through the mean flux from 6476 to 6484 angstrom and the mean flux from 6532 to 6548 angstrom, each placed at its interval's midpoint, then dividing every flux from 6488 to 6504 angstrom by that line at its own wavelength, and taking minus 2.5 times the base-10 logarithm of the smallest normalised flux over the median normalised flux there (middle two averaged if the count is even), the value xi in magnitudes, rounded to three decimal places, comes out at 0.033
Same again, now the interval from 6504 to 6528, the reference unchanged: 0.015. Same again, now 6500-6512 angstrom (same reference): 0.009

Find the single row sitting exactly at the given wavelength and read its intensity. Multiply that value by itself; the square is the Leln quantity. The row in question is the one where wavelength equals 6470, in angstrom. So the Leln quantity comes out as 61.2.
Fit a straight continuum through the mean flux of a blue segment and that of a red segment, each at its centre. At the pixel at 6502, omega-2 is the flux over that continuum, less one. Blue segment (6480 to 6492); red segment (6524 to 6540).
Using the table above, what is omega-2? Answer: 0.051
